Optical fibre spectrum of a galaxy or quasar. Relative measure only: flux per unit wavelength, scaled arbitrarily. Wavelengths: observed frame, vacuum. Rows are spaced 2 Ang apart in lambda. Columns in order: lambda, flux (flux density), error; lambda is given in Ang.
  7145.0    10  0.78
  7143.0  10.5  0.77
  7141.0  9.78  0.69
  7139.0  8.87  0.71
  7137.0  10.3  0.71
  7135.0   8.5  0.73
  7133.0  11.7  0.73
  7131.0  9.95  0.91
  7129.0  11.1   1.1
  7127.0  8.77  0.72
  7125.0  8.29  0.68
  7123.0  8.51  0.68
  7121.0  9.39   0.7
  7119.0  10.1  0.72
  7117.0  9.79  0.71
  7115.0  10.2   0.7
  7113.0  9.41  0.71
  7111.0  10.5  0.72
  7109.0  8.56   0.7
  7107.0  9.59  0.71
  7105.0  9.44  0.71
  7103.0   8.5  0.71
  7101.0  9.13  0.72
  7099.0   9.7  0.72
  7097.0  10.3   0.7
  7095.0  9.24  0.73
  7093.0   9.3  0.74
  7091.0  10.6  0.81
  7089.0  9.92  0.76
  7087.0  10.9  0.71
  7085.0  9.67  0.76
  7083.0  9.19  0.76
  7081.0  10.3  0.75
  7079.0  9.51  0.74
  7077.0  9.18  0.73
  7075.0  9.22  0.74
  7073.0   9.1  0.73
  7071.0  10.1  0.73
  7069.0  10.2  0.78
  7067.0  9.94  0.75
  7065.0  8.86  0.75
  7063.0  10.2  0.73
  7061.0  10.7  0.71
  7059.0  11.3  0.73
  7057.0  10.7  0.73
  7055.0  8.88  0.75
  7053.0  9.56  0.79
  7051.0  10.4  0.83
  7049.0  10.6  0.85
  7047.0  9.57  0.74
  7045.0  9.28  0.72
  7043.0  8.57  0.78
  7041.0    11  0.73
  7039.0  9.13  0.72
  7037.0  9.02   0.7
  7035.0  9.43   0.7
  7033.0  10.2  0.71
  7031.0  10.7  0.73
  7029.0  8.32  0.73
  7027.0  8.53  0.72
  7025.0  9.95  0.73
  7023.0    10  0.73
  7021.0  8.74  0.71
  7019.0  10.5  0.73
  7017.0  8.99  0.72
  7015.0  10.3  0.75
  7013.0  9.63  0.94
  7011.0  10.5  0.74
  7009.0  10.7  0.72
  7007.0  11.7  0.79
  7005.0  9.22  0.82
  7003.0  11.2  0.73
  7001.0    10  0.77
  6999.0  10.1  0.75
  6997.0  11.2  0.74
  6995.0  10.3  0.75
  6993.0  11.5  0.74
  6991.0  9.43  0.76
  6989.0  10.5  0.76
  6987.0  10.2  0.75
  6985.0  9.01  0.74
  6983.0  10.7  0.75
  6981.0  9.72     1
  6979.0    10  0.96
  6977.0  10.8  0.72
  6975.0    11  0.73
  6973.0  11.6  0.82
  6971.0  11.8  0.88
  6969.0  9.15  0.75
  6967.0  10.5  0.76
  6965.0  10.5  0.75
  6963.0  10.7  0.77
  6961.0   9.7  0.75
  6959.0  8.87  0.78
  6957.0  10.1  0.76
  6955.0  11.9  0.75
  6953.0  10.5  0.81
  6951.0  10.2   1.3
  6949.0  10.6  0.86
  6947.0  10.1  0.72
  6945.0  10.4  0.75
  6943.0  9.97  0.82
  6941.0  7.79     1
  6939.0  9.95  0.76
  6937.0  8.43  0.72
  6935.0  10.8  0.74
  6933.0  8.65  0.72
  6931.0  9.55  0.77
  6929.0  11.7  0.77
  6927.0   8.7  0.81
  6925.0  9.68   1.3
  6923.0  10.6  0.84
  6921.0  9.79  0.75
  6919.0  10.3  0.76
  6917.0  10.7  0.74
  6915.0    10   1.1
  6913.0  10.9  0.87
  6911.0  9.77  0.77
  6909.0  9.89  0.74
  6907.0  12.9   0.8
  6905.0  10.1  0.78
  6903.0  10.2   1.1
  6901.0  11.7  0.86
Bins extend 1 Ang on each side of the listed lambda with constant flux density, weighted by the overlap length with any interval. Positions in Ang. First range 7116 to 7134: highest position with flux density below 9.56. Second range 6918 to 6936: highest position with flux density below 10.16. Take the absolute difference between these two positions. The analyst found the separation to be 194 Ang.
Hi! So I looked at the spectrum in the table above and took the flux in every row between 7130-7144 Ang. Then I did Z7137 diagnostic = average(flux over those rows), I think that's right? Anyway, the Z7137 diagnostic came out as 9.9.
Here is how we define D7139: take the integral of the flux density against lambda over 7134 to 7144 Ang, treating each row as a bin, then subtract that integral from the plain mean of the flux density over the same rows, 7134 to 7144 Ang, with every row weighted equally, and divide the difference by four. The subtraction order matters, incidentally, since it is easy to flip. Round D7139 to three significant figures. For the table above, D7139 -21.6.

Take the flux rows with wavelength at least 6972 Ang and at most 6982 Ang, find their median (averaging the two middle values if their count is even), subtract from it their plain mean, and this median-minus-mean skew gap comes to 0.2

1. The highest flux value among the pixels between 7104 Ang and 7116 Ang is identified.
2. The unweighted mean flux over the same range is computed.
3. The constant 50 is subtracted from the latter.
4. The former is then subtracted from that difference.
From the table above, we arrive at -50.9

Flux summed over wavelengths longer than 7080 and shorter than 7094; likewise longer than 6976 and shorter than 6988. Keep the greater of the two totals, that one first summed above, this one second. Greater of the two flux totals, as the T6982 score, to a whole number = 70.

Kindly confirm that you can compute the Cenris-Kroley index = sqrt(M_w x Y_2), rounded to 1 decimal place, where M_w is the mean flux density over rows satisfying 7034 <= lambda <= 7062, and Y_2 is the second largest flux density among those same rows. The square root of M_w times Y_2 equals 10.4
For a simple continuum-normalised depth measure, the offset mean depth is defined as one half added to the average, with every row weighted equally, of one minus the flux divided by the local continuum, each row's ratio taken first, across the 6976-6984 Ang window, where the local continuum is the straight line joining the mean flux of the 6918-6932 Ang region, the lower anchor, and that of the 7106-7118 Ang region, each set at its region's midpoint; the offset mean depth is 0.46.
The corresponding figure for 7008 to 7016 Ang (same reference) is 0.46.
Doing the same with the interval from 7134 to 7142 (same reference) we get 0.53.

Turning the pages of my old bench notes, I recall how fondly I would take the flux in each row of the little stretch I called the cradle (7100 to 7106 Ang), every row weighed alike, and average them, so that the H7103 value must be 9.0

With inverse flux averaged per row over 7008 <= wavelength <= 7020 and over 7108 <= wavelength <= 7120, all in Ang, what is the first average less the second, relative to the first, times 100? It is -3.6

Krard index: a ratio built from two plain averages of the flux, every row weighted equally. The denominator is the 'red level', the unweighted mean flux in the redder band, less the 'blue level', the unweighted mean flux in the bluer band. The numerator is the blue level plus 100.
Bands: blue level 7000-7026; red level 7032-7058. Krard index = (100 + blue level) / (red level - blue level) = -281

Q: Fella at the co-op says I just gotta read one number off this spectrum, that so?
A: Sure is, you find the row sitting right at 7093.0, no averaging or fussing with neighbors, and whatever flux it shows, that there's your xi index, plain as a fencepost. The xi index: 9.3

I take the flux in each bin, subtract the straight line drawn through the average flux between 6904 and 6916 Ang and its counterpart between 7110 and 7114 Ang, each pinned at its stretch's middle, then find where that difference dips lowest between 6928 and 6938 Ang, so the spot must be 6937.0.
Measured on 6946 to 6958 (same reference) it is 6947.0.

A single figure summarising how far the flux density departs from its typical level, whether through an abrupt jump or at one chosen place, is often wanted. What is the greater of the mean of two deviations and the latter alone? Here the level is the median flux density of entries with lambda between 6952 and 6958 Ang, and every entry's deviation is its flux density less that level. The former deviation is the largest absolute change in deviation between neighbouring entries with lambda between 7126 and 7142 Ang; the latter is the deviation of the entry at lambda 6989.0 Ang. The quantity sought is 1.6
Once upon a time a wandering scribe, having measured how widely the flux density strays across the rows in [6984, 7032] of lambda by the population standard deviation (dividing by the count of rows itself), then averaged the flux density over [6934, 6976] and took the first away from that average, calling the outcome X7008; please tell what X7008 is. 9.31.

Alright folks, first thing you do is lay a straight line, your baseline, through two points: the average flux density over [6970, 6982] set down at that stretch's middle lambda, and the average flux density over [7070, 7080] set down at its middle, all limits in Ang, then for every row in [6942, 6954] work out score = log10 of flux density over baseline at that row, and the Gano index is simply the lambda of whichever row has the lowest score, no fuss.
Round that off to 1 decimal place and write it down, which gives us 6943.0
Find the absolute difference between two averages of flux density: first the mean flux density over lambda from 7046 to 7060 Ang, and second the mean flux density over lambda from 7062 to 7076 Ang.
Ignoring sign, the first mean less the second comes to 0.5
